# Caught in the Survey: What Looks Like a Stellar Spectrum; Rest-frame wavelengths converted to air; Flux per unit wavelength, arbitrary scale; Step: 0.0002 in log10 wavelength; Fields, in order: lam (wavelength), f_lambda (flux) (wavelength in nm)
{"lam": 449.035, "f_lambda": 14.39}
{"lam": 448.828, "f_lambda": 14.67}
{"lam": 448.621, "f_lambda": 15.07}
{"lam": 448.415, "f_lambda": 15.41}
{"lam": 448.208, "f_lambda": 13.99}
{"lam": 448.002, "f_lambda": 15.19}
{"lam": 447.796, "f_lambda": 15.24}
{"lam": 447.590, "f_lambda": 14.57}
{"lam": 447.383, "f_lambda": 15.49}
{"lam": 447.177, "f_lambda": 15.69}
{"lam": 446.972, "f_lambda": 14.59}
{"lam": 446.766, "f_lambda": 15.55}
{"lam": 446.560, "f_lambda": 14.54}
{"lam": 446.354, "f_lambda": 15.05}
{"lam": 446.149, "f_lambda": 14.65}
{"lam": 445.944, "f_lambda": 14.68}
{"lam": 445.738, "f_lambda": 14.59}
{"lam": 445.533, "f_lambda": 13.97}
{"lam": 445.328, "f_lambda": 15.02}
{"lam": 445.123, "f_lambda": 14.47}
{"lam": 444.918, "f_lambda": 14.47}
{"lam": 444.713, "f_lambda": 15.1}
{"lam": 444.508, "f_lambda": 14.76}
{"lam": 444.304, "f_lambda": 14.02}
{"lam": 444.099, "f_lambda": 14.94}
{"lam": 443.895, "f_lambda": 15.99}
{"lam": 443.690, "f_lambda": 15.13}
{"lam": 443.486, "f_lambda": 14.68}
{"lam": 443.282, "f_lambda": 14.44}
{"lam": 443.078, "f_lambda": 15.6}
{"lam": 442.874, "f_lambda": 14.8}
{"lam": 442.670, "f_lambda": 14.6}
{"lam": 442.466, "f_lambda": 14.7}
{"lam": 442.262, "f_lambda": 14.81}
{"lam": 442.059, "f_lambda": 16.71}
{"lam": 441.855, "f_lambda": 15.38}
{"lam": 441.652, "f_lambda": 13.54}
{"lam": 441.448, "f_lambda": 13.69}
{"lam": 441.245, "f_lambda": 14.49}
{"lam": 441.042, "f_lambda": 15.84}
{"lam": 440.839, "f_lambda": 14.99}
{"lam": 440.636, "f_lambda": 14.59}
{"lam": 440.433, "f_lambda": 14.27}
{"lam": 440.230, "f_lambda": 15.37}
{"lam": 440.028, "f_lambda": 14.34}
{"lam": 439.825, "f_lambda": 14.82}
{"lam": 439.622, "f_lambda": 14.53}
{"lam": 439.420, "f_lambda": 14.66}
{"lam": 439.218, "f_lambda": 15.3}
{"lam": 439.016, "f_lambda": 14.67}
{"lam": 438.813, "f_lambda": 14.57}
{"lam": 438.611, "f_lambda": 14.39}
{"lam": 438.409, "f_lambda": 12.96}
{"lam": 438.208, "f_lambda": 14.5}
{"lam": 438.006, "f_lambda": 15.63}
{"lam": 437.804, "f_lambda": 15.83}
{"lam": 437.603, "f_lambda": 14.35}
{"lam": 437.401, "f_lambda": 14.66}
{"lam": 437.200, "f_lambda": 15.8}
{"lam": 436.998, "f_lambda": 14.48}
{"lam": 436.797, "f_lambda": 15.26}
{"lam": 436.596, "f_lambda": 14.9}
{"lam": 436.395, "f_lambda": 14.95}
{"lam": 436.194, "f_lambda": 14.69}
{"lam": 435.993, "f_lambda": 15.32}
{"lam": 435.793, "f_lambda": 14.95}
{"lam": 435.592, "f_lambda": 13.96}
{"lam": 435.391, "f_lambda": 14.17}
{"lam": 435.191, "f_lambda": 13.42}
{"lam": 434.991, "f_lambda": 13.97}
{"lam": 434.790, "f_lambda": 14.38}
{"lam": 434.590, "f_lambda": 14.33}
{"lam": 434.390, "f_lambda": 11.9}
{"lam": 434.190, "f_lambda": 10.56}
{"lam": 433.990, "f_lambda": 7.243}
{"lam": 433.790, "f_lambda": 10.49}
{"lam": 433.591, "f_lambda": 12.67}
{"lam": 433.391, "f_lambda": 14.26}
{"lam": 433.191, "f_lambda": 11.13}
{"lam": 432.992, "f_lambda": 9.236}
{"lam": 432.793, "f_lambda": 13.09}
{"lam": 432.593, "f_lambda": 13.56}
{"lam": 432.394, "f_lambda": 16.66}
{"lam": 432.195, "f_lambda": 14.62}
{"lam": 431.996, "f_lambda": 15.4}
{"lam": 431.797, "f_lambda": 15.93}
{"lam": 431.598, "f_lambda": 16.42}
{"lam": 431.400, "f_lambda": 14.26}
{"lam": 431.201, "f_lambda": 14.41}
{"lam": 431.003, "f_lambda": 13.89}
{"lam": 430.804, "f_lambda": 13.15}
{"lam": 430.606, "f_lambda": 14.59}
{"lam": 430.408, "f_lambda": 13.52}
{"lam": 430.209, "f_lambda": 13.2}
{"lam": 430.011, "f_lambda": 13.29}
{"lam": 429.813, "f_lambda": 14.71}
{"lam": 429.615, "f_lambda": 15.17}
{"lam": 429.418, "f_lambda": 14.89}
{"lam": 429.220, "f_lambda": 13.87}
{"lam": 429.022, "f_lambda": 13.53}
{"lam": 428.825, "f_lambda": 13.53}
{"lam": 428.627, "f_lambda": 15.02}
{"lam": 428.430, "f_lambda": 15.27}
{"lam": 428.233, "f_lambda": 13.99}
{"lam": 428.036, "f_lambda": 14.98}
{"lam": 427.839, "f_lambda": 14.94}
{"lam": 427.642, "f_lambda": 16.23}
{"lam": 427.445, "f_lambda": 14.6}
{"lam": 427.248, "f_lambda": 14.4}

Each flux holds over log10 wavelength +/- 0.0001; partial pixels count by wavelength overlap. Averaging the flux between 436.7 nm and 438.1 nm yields 15.1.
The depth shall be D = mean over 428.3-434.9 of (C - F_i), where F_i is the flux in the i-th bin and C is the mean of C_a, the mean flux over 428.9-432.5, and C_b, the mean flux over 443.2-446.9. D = 1.1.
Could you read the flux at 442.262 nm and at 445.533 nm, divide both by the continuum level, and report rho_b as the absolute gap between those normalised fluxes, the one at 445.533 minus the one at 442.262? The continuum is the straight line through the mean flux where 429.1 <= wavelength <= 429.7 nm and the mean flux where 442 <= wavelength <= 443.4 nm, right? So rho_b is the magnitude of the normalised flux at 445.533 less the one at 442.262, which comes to 0.06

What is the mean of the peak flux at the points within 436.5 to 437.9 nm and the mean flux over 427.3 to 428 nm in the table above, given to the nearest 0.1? 15.5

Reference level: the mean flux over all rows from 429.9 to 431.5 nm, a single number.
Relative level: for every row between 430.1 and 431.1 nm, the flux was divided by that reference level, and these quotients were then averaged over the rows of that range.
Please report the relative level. 0.99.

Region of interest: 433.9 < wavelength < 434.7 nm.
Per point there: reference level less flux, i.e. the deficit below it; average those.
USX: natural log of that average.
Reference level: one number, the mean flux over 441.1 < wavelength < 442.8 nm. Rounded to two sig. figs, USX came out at 1.3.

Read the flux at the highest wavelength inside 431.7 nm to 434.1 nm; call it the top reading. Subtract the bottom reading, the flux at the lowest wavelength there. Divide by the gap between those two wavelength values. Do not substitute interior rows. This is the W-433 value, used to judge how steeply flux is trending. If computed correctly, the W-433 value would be -4.0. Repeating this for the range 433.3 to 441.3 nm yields 0.0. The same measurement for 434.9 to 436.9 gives 0.7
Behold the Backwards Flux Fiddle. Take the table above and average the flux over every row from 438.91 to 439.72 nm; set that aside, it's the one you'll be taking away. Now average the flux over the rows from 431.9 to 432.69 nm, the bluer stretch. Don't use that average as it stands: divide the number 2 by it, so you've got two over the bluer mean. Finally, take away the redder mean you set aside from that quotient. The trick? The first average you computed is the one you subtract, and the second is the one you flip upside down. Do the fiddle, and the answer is -14.7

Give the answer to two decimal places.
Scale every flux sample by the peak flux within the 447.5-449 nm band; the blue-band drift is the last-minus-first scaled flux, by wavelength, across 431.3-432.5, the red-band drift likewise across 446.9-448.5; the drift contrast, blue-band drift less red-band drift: 0.10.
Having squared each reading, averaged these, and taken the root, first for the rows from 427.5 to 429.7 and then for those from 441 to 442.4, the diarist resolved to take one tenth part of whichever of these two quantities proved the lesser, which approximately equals 1.47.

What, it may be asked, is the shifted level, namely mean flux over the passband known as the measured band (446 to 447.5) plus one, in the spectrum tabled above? 16.1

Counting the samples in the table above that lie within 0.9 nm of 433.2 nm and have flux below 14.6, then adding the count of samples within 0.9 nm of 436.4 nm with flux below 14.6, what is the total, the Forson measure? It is 10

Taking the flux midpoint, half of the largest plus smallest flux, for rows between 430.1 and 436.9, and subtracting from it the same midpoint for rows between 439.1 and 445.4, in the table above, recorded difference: -3.2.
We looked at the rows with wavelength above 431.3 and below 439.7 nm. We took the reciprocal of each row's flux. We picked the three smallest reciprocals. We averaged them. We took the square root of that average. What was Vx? 0.247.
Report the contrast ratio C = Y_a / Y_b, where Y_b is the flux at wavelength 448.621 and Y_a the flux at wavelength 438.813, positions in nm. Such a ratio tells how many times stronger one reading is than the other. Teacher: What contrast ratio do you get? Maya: 0.97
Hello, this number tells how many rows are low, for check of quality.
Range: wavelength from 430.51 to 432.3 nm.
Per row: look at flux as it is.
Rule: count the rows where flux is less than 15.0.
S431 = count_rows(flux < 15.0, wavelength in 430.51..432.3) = 6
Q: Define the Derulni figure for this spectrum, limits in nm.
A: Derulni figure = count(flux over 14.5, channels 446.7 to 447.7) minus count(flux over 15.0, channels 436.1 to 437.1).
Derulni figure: 4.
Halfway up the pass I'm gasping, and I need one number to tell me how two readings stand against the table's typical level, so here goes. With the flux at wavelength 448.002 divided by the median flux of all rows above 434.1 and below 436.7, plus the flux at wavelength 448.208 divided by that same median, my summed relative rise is 2.04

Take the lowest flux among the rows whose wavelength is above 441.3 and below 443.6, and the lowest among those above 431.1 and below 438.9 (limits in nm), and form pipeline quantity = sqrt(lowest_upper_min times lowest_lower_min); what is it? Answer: 9.9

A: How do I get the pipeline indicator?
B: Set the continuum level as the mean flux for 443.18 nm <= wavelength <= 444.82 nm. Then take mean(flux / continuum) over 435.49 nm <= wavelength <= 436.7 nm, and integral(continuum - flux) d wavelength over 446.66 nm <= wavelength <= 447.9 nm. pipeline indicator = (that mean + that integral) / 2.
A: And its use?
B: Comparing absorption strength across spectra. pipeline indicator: 0.31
